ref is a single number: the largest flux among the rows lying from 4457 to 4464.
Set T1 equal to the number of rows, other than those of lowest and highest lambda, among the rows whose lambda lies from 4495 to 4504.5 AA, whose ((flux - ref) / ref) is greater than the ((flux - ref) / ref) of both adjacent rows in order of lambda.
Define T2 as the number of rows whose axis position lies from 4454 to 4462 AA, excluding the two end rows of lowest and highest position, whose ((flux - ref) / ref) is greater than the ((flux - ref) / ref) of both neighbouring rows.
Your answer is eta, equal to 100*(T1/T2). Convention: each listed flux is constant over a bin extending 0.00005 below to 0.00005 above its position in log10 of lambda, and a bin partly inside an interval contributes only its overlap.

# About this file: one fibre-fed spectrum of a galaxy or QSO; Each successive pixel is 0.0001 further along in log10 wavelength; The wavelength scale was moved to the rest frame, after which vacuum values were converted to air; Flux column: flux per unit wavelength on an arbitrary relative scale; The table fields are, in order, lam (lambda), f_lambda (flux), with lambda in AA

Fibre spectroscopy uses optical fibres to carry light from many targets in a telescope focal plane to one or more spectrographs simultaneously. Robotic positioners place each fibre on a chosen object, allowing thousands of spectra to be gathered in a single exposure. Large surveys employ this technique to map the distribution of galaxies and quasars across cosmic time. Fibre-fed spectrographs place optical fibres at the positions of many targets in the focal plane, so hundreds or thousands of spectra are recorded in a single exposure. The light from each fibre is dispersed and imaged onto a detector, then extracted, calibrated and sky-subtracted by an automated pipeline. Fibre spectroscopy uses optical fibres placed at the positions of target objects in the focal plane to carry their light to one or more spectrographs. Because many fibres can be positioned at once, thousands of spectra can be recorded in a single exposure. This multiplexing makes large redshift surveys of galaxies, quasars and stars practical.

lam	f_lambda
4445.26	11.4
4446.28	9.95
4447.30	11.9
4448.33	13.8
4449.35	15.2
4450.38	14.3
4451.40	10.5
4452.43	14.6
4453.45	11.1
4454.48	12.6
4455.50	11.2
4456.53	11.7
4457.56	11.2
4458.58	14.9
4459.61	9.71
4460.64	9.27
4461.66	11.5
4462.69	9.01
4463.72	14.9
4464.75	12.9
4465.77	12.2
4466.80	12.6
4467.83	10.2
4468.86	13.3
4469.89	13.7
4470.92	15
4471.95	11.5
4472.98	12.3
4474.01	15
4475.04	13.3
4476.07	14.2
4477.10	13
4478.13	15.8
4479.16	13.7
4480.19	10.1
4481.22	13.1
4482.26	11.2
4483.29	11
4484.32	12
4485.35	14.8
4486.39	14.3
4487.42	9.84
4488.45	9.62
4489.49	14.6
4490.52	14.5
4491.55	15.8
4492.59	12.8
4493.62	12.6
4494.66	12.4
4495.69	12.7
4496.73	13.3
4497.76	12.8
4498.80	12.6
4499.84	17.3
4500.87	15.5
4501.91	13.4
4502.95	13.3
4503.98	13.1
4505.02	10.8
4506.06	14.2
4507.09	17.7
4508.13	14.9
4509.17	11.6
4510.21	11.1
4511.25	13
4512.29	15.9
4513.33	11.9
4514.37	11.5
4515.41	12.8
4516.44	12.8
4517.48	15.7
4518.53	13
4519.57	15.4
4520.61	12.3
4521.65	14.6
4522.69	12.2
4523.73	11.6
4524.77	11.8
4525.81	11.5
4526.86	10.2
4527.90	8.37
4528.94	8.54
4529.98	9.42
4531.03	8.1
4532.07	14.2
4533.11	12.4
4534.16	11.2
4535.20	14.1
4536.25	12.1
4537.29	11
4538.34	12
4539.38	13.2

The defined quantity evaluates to 100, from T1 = 2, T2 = 2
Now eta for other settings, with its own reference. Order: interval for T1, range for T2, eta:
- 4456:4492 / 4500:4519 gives 367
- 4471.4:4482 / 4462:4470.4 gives 150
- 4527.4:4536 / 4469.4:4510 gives 18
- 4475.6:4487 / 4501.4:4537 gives 33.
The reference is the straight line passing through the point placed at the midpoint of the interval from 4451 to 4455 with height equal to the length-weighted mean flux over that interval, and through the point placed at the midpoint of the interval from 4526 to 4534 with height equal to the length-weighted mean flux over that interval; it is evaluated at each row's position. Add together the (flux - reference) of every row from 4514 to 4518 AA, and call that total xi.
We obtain 10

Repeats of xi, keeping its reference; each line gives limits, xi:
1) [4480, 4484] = -1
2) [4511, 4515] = 9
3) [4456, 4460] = -1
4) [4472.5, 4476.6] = 8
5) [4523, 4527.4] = 4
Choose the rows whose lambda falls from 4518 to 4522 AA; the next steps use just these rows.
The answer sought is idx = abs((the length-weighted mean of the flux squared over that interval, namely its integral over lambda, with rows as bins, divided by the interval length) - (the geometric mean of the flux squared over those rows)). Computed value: 2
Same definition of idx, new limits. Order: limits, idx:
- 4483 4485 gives 9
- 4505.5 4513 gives 7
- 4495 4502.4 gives 4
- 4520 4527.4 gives 4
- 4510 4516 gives 7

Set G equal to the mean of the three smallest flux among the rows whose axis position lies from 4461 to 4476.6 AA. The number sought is 10.2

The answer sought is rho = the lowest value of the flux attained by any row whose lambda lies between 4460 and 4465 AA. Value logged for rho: 9.01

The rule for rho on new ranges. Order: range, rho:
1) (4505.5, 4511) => 11.1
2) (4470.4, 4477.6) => 11.5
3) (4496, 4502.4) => 12.6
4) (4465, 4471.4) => 10.2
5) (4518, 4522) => 12.3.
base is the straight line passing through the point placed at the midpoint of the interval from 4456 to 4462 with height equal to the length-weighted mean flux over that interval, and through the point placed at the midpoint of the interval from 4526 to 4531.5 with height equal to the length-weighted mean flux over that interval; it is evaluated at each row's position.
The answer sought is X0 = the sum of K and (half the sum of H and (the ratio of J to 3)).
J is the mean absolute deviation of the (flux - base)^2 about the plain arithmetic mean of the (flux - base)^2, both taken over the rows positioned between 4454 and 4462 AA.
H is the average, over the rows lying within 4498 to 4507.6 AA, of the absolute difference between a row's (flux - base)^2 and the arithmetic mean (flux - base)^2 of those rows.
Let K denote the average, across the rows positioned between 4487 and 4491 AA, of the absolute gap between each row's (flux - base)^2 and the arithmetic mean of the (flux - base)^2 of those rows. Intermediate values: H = 17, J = 2.9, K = 8.6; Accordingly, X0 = 17.6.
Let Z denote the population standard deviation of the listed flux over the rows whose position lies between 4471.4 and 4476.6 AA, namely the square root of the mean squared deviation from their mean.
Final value 1.3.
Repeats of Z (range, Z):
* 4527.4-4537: 2.3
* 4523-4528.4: 1.3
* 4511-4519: 1.5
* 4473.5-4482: 1.6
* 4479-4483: 1.4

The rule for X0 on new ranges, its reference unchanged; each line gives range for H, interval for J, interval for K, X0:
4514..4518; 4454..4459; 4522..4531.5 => 9.3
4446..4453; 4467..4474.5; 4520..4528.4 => 7.9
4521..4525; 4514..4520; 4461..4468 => 9.2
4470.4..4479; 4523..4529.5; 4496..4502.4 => 18.5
